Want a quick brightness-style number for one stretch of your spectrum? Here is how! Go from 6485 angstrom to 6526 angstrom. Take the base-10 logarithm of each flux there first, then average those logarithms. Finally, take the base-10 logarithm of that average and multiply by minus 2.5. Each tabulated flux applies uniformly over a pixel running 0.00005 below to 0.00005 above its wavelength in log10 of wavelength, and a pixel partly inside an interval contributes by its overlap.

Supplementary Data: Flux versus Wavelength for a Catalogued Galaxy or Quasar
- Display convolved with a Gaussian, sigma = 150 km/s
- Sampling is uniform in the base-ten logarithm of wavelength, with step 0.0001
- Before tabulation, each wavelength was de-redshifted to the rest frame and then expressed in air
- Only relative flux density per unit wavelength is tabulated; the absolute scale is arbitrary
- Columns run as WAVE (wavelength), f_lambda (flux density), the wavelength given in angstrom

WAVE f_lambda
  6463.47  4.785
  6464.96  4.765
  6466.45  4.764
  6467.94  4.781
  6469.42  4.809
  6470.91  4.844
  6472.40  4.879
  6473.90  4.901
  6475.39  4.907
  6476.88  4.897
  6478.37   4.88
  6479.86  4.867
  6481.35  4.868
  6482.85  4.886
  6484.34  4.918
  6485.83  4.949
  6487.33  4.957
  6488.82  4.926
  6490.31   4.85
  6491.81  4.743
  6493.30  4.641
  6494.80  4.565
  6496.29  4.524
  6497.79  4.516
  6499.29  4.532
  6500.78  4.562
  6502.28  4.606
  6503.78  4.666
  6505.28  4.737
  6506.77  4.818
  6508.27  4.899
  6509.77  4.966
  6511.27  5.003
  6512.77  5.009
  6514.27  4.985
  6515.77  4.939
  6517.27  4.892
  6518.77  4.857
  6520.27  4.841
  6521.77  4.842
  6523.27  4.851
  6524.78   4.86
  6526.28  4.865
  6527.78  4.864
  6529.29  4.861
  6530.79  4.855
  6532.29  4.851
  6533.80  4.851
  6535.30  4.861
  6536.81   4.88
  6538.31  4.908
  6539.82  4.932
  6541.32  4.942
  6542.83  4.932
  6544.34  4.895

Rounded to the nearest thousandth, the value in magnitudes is 0.417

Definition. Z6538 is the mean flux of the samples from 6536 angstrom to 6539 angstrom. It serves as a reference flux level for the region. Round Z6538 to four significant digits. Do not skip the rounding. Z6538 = 4.894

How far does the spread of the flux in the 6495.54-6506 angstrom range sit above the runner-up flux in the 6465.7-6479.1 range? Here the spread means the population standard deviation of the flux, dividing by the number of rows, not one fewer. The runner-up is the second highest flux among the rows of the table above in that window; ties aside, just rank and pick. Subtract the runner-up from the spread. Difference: -4.82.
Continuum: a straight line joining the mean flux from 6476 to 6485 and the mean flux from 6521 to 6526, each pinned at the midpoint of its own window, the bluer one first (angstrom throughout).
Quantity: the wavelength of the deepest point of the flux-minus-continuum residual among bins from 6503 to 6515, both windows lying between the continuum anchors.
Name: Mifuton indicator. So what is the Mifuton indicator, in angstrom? 6503.78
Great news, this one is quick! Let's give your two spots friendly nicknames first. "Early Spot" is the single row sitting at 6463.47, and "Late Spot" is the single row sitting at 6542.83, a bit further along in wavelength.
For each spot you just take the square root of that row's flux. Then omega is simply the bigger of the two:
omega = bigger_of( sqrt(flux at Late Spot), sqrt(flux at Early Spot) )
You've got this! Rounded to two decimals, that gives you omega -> 2.22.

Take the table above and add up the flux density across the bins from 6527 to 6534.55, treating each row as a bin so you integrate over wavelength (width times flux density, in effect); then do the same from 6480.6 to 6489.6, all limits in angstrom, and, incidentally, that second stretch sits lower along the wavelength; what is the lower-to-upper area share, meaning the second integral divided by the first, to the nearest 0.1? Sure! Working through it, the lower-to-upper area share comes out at 1.2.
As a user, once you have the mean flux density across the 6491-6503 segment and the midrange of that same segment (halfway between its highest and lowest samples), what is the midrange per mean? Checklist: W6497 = 1.01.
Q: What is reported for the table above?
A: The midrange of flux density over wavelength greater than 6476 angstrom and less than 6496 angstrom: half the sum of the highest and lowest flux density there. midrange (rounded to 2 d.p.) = 4.76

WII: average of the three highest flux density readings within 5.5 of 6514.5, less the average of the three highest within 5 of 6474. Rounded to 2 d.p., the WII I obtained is 0.10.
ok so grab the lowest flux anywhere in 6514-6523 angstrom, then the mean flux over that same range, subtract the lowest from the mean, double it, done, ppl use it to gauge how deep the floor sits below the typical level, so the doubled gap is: 0.10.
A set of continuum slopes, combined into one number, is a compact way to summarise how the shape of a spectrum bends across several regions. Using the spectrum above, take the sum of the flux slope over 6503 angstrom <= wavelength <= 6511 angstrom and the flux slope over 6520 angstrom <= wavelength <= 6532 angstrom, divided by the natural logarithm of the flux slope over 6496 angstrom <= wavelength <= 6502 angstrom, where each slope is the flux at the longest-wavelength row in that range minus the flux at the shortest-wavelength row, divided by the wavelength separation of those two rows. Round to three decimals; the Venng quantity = -0.011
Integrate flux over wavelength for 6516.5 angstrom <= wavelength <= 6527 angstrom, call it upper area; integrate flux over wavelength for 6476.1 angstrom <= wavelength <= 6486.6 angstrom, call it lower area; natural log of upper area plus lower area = 4.63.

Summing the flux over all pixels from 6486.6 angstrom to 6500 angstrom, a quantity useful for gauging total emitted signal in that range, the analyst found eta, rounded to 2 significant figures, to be 42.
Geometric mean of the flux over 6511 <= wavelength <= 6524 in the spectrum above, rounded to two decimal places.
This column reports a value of 4.91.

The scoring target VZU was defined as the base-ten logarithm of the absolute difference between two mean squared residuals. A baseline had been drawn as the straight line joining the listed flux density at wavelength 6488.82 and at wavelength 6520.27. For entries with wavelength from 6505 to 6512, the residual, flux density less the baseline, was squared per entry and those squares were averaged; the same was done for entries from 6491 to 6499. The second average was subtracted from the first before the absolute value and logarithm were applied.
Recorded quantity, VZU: -1.0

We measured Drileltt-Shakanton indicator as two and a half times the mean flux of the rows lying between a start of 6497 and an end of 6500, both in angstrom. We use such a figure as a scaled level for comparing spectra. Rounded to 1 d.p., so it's 11.3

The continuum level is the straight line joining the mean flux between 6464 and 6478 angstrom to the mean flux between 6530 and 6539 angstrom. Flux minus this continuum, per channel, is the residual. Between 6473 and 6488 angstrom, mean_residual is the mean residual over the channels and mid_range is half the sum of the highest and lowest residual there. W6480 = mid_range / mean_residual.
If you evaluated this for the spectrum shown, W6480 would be 1.1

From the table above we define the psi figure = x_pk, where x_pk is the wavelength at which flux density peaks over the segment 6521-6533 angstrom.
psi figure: 6526.28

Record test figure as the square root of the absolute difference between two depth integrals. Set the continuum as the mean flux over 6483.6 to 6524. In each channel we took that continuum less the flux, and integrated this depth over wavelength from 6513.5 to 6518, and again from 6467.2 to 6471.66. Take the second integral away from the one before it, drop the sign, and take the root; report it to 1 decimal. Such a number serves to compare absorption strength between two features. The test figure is 0.8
